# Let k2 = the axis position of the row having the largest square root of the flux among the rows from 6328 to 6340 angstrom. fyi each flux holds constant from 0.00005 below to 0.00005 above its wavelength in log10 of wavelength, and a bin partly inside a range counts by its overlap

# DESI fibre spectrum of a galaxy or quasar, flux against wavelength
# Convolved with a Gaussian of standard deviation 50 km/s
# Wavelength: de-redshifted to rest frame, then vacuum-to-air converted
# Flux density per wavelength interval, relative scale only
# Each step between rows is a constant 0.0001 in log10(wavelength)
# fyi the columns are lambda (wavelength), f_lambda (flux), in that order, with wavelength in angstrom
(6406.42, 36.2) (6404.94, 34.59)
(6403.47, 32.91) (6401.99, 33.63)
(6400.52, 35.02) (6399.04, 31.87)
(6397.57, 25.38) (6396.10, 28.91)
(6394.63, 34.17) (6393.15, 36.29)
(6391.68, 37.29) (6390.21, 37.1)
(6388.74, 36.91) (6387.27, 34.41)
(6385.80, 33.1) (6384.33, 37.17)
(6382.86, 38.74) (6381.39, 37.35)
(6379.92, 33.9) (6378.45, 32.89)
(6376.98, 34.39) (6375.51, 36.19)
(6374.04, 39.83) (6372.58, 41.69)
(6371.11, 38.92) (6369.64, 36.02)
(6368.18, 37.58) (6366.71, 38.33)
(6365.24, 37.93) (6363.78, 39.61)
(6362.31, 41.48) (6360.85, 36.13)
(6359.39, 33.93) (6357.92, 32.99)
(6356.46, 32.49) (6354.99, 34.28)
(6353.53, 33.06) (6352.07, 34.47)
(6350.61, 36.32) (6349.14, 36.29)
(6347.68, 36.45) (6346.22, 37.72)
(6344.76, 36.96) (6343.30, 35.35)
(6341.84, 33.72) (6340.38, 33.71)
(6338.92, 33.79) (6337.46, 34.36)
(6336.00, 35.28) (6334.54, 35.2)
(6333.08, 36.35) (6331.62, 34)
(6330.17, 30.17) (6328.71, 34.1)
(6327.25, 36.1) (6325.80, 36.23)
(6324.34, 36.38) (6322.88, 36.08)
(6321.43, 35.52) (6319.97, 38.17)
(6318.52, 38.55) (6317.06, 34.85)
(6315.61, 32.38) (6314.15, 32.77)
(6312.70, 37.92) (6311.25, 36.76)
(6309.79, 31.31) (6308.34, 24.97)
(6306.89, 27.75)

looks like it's 6333.08 angstrom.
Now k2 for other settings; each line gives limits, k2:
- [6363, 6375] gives 6372.58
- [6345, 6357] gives 6346.22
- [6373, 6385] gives 6374.04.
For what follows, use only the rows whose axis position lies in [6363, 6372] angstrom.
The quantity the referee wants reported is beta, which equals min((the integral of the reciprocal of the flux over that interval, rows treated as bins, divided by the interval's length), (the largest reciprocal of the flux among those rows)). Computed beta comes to 0.0262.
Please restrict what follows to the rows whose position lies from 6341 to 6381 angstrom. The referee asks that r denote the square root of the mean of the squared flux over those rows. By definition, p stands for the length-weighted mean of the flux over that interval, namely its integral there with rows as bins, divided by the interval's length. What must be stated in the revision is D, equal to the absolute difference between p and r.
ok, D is 0.086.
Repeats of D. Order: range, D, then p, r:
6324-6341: 0.077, 34.6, 34.7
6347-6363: 0.096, 35.2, 35.3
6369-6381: 0.111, 36.7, 36.8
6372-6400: 0.232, 35.1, 35.3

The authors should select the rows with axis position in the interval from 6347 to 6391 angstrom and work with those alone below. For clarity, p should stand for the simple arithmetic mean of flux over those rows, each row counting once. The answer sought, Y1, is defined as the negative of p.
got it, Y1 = -36.3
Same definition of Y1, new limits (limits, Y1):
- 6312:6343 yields -35.0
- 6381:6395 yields -36.3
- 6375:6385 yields -35.8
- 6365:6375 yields -38.6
